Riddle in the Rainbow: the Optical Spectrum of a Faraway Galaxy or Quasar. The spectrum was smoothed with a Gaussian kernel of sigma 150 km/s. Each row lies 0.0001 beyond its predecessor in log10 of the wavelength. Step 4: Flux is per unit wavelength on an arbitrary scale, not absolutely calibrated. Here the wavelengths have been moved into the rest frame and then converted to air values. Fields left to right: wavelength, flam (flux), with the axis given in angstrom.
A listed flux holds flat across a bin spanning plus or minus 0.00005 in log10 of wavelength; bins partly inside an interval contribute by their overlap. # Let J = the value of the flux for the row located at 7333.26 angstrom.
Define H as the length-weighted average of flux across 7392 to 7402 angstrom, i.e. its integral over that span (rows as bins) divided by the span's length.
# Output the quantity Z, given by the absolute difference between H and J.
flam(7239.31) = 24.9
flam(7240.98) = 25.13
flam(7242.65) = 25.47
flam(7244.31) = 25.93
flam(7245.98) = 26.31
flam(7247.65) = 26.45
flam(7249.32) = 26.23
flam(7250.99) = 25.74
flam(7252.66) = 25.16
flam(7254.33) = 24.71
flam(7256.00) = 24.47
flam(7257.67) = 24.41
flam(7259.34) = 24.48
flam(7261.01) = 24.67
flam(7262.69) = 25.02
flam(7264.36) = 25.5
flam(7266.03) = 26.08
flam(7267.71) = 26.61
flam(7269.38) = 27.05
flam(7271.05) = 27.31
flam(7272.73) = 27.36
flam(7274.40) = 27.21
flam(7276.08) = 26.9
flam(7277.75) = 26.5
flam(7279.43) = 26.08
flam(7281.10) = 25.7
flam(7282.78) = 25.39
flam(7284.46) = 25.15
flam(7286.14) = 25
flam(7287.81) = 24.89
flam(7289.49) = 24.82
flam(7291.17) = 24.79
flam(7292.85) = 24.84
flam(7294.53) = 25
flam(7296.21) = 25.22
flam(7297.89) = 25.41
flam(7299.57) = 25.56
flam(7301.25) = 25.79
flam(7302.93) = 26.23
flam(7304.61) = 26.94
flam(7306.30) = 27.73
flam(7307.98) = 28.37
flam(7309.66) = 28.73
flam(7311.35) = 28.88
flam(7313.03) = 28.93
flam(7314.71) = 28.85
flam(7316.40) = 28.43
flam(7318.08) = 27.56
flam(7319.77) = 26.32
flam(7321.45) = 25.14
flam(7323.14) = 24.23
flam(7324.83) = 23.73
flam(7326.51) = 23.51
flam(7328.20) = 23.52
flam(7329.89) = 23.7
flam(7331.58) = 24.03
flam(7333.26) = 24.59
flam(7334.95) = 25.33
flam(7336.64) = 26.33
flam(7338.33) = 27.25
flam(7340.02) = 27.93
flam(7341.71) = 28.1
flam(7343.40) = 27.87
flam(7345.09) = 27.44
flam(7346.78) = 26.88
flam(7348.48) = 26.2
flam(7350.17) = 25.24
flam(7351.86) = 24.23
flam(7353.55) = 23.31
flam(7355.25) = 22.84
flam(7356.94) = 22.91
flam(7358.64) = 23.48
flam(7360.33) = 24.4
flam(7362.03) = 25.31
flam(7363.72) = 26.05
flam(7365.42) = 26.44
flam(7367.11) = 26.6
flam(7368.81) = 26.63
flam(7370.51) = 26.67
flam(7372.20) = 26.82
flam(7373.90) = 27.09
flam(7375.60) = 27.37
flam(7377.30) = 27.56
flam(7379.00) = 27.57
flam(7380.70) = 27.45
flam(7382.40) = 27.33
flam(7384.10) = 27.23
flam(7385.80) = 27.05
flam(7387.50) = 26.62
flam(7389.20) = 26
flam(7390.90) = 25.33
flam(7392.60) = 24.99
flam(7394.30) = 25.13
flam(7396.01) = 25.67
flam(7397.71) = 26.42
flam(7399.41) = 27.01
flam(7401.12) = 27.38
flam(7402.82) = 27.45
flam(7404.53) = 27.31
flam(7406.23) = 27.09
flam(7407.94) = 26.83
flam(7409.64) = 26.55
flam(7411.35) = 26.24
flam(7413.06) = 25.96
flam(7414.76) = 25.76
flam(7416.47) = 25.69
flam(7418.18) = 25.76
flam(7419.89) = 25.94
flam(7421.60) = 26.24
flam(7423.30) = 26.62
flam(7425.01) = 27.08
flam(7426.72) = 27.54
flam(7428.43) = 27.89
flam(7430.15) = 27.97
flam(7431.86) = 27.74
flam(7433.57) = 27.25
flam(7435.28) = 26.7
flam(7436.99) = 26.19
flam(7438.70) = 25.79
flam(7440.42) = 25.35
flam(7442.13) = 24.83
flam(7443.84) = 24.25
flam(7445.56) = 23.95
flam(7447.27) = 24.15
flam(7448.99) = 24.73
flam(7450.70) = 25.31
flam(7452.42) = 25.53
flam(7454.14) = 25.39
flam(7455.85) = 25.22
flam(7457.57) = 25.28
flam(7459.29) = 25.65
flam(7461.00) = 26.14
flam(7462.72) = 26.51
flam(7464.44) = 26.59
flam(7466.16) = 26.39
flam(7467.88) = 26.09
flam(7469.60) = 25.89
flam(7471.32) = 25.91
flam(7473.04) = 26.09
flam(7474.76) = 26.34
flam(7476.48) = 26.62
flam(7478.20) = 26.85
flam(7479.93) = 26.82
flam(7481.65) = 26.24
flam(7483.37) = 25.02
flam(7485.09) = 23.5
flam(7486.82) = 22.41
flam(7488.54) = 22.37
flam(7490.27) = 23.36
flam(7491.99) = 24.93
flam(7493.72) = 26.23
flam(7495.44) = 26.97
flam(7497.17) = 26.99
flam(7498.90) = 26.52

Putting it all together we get 1.5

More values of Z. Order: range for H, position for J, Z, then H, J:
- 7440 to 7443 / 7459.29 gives 0.5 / 25.1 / 25.65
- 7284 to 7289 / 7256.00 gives 0.5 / 25.0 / 24.47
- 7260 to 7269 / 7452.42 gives 0.1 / 25.6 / 25.53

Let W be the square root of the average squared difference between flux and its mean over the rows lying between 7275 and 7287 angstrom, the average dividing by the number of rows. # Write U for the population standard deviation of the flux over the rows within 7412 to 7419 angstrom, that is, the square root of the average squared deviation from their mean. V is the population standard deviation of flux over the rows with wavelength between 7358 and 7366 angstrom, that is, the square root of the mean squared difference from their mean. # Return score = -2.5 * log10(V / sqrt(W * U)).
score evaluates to -1.56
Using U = 0.10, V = 1.08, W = 0.66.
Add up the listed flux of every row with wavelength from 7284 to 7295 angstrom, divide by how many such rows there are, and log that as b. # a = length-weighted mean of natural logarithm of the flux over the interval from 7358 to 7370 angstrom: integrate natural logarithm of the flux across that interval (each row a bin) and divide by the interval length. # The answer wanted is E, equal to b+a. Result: 28.17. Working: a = 3.24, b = 24.9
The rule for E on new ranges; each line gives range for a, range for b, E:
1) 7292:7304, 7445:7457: 28.14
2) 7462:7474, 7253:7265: 28.02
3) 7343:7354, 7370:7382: 30.47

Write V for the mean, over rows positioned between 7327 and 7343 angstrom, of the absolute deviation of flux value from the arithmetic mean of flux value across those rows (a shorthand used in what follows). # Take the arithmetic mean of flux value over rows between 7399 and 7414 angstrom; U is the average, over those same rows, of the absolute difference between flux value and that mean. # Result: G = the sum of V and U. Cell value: 1.99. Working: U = 0.42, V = 1.6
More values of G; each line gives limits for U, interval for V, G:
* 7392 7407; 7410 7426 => 1.19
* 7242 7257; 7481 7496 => 2.05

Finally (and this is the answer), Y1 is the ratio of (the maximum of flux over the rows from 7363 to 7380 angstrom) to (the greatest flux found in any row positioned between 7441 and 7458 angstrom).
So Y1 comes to 1.08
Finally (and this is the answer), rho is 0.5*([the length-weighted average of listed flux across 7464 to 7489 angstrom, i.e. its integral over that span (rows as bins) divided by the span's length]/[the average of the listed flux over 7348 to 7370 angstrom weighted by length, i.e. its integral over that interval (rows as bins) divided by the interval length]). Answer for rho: 0.514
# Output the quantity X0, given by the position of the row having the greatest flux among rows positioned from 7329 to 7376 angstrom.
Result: 7341.71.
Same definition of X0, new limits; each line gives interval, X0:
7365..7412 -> 7379.00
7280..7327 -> 7313.03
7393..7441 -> 7430.15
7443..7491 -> 7478.20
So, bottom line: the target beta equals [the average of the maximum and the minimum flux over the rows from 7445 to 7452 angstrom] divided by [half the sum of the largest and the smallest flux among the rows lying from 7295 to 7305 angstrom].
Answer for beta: 0.94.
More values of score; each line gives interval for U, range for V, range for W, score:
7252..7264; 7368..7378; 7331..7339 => 0.51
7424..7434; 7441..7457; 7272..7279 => -0.57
